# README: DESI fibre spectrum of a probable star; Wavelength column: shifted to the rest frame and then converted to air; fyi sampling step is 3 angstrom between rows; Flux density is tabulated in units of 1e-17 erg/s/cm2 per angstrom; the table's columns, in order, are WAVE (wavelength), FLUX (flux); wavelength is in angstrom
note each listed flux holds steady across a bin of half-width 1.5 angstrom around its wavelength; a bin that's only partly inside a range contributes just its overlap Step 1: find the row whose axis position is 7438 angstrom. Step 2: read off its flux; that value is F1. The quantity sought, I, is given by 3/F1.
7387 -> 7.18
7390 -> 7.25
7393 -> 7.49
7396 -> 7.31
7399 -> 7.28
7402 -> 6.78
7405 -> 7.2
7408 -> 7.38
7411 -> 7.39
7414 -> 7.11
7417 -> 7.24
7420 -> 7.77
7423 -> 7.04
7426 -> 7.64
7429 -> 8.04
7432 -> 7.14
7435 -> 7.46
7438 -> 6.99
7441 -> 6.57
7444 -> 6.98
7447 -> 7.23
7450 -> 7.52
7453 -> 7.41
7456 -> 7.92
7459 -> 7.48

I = 0.429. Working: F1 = 6.99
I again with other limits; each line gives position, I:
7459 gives 0.401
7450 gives 0.399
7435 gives 0.402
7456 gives 0.379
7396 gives 0.410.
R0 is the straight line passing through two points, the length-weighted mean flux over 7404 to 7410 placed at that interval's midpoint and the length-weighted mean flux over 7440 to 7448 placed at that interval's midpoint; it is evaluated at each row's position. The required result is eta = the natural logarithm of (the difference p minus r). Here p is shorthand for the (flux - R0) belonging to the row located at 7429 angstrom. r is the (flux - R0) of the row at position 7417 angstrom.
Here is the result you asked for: -0.1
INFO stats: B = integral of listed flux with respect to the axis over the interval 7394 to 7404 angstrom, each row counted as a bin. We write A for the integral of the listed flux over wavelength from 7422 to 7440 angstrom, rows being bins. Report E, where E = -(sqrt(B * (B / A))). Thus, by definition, -6.2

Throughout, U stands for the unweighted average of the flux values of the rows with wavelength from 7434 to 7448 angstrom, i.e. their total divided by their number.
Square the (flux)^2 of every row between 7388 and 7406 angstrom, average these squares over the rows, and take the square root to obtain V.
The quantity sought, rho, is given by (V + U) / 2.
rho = 29.6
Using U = 7.0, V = 52.2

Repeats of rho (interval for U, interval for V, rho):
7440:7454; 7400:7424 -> 29.9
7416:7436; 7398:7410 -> 29.4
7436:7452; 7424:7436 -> 32.3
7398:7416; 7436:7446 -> 27.1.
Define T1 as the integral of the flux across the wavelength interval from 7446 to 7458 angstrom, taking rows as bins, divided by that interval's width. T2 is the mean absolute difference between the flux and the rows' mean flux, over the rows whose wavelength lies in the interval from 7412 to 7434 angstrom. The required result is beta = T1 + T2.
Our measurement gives 7.87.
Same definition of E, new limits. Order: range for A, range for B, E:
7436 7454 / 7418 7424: -3.9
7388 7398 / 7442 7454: -10.2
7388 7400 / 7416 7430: -11.3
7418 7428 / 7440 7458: -15.2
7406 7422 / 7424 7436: -8.4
